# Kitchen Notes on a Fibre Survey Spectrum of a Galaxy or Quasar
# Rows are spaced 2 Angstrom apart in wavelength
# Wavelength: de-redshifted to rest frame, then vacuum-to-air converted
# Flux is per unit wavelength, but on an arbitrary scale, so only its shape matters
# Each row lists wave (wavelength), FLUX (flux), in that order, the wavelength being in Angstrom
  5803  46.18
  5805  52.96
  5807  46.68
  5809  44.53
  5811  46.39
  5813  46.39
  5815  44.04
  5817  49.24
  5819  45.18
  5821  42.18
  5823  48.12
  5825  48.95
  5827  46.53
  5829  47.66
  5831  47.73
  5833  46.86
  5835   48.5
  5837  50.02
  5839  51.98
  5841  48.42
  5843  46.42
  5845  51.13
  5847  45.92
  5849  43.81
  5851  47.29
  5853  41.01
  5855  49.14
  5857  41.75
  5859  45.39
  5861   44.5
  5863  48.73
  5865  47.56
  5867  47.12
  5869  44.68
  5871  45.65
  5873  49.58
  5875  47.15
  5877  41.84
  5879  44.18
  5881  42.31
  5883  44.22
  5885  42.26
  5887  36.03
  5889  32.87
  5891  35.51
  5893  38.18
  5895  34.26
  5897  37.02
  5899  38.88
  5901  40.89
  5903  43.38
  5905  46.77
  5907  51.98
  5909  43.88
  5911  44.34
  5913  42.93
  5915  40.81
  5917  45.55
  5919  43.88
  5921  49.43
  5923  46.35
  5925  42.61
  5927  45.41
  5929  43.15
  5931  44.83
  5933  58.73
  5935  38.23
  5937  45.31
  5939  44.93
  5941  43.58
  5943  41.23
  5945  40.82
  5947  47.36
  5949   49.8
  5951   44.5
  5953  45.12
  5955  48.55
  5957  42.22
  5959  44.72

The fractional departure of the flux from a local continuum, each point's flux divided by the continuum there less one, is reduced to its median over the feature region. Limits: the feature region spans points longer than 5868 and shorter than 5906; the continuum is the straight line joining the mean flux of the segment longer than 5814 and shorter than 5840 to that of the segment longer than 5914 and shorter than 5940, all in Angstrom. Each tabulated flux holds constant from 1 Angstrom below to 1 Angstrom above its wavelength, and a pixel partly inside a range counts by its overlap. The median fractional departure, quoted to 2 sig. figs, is -0.086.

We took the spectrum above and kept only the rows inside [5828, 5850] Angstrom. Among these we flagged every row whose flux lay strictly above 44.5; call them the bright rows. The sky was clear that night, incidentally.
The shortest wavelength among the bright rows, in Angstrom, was 5829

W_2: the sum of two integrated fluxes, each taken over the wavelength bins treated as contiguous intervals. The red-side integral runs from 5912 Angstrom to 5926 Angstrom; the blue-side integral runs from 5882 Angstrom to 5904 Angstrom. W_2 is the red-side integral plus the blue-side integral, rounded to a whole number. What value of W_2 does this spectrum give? 1470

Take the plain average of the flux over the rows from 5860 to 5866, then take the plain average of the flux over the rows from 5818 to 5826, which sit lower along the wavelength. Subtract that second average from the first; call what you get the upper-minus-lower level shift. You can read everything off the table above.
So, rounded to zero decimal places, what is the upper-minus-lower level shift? 1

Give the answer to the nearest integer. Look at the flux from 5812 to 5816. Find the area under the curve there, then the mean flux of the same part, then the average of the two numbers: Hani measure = 113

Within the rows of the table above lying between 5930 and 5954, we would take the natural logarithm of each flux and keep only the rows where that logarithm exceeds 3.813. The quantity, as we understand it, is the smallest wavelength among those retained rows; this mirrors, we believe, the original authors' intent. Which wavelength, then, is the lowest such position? 5933 Angstrom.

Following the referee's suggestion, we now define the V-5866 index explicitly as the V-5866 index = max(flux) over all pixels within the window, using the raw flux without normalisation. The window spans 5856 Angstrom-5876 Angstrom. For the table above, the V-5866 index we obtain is 49.58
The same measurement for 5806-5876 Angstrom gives 51.98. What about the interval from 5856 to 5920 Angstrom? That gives 51.98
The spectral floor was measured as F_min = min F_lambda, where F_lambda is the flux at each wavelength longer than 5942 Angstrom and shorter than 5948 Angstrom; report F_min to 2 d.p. 40.82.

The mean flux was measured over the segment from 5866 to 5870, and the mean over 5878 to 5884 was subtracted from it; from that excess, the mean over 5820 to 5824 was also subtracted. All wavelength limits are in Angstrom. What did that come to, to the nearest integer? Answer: -43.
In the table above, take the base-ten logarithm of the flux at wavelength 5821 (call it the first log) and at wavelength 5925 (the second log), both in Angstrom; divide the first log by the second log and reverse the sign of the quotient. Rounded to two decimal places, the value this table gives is -1.00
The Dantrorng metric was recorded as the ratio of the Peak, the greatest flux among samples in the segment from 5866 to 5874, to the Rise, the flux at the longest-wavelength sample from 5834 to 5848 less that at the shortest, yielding -19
